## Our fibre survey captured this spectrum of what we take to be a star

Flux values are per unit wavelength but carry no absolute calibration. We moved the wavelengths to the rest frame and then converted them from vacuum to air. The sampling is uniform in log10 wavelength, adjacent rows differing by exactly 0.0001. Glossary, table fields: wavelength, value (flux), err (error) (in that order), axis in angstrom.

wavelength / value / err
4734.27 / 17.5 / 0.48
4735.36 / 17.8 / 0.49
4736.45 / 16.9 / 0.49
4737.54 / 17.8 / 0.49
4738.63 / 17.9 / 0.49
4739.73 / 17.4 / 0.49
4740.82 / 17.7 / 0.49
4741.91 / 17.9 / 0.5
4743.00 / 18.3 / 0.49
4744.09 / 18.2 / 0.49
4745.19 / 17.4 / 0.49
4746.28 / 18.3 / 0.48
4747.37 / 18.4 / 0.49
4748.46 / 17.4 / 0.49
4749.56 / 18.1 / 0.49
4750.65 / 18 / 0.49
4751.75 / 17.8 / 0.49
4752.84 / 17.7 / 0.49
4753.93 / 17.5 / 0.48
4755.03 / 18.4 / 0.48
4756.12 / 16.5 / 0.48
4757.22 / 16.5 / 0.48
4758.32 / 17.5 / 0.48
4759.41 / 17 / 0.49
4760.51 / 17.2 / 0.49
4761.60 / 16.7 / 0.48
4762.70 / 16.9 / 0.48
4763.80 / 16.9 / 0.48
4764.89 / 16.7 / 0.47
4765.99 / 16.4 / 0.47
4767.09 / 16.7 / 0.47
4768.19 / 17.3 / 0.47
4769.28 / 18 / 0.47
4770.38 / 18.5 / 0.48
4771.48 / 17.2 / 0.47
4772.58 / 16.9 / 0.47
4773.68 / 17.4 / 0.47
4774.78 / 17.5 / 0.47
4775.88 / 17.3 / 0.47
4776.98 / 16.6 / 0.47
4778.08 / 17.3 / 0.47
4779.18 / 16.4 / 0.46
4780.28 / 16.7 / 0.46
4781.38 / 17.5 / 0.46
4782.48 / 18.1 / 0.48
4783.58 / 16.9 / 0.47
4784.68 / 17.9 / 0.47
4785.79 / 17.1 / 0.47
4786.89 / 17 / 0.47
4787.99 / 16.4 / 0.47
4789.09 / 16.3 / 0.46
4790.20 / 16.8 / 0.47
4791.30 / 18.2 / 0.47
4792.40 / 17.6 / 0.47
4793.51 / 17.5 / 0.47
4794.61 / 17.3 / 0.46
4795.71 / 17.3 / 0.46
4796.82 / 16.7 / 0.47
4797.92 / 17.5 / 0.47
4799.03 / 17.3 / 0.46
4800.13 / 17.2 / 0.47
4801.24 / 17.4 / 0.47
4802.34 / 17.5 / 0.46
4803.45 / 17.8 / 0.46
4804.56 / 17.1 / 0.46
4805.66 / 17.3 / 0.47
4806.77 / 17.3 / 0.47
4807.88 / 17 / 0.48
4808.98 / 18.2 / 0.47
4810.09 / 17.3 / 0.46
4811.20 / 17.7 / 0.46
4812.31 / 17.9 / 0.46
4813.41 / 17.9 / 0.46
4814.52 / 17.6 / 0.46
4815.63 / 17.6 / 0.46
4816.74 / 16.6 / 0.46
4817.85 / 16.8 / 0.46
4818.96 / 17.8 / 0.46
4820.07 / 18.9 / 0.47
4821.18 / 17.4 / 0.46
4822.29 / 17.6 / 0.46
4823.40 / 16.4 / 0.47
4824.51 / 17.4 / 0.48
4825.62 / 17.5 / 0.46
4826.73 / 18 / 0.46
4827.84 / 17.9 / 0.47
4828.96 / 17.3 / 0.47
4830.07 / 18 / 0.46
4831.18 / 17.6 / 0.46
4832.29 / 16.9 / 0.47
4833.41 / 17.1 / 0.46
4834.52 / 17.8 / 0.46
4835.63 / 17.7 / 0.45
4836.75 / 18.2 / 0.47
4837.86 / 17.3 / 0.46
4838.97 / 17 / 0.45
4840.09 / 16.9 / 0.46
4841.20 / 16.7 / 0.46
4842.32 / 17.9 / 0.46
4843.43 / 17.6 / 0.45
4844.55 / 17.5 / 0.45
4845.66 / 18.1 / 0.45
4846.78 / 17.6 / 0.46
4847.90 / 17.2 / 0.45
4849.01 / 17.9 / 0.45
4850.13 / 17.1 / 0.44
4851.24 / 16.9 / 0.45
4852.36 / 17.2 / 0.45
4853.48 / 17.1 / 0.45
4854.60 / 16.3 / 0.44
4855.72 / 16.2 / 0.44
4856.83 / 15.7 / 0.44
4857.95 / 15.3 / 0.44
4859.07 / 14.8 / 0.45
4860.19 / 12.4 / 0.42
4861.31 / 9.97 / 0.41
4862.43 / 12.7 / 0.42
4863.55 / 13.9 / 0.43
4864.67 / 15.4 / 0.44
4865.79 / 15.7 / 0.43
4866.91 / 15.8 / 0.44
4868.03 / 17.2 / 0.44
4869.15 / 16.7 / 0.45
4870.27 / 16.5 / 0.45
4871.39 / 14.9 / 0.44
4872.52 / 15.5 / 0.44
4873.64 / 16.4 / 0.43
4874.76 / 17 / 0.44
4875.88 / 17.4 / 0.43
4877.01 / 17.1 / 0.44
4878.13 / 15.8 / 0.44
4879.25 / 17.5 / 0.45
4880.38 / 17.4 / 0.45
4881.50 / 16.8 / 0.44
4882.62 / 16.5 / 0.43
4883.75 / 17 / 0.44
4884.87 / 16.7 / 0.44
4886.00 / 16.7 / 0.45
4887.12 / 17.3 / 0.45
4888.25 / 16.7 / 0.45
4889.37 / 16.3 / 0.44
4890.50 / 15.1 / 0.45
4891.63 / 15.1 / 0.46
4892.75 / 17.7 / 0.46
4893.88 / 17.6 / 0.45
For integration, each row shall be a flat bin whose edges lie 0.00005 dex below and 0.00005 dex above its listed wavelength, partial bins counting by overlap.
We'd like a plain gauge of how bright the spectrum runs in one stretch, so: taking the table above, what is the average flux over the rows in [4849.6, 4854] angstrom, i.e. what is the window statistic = 17.1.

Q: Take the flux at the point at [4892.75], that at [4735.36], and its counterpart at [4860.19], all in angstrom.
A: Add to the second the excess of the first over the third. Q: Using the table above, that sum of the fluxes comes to 23.1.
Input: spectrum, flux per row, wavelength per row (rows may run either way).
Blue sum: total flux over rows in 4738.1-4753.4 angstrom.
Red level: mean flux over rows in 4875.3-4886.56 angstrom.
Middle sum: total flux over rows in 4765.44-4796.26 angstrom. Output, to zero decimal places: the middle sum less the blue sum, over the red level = 14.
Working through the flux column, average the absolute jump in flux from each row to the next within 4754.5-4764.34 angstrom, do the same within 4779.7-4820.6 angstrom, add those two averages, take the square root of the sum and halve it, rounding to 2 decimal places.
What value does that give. 0.51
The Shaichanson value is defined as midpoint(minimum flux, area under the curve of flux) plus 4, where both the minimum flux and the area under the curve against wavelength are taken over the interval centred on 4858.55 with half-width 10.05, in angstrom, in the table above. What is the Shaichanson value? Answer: 164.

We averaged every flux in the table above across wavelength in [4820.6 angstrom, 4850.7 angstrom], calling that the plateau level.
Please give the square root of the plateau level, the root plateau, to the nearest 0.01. 4.18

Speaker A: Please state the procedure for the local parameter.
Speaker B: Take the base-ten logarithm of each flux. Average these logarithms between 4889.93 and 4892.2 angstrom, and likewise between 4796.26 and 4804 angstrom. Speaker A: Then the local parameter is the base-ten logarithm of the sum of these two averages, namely 0.383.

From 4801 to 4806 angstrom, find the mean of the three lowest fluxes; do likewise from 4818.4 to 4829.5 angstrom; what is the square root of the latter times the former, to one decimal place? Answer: 17.1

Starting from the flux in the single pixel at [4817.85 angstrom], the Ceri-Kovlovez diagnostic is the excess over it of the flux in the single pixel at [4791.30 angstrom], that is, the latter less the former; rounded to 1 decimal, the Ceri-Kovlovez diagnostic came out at 1.4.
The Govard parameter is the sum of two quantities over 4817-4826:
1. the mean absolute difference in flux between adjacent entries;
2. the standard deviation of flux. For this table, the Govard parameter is 1.6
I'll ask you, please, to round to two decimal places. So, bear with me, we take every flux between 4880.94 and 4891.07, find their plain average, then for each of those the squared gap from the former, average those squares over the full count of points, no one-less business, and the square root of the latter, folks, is 0.58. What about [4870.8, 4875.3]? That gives 0.81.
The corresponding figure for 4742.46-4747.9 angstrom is 0.37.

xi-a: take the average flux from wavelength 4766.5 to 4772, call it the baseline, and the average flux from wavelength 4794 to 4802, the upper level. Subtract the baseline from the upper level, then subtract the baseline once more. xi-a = -17.8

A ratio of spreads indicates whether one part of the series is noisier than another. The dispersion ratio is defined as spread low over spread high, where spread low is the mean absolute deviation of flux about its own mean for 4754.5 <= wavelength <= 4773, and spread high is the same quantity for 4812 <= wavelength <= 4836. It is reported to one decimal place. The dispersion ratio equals 1.2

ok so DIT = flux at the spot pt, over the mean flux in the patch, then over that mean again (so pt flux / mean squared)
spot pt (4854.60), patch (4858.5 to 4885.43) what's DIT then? 0.066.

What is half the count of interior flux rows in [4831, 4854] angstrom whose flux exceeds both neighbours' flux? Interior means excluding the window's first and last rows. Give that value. 3.00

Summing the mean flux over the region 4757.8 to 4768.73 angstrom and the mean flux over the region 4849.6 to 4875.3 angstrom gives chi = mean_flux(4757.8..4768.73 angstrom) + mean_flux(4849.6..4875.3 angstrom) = 32.4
